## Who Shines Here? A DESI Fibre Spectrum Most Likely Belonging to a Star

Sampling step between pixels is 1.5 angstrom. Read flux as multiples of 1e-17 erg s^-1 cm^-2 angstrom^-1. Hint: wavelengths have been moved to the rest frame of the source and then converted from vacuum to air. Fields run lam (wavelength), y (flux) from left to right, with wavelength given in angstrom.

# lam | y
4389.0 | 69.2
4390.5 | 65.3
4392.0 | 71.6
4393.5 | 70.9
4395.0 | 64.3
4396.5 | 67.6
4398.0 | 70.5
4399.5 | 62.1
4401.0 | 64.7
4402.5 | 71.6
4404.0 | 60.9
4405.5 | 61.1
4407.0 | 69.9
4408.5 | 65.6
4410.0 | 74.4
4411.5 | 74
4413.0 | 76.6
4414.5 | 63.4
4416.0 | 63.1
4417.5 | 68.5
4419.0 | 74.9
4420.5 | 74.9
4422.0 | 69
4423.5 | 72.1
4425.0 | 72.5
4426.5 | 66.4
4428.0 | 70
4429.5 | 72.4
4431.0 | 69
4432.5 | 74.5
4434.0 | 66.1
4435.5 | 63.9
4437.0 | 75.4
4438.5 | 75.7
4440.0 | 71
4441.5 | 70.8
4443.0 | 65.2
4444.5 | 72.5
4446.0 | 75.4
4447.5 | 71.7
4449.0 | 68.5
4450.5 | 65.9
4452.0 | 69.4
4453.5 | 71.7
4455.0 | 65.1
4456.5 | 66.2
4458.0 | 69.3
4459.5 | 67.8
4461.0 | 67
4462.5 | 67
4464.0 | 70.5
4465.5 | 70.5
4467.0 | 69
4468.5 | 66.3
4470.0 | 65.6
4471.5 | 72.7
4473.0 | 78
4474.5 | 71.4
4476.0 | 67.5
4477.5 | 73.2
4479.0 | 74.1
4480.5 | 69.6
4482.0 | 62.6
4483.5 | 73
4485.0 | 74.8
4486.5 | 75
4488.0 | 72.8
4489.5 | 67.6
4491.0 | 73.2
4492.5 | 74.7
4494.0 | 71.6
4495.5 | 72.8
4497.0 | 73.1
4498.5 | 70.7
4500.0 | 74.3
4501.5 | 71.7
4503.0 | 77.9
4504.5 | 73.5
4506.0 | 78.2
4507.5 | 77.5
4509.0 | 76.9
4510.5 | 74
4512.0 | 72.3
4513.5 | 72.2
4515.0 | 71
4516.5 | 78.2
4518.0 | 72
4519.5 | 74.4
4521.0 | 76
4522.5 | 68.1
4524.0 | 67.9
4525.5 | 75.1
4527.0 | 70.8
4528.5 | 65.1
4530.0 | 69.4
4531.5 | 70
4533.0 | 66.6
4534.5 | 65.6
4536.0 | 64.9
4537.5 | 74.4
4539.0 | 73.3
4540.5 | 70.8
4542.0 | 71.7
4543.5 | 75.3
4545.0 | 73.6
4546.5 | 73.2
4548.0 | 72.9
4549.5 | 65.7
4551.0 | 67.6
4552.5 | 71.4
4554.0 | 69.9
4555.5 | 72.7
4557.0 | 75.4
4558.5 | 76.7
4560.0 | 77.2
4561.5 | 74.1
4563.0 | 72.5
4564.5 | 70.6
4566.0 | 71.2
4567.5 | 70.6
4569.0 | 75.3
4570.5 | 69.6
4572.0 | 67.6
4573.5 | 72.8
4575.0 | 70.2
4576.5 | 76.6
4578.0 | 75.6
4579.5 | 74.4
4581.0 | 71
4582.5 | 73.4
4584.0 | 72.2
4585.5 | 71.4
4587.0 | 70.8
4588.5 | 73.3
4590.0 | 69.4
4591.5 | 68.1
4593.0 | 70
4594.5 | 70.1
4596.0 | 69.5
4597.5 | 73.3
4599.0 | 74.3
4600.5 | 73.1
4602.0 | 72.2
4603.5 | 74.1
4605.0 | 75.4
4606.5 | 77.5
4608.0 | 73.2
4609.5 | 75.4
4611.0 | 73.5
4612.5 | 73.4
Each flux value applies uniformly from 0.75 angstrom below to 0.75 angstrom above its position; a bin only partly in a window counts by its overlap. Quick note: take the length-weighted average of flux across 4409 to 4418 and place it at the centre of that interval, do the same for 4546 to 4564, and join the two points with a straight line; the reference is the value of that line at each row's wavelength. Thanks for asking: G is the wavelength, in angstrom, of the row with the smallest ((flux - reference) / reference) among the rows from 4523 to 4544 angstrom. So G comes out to 4536.0 angstrom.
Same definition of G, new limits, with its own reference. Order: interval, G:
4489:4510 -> 4489.5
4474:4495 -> 4482.0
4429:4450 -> 4435.5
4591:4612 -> 4591.5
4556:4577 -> 4572.0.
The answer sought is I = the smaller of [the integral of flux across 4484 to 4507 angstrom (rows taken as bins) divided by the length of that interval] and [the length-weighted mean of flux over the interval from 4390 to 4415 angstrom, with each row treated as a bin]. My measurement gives 68.0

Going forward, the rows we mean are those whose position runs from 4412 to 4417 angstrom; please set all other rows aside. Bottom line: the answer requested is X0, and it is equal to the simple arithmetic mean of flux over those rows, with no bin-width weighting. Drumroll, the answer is 67.7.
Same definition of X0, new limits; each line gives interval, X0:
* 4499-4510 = 75.7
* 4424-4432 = 70.1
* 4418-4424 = 72.7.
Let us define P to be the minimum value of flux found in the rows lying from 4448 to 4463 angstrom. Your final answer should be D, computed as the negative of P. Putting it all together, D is -65.1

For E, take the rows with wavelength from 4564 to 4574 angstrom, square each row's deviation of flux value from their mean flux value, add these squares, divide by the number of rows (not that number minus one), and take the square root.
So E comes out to 2.3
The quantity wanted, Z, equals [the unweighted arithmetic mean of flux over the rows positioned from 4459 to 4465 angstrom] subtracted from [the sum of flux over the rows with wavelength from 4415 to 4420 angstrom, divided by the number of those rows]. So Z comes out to 0.8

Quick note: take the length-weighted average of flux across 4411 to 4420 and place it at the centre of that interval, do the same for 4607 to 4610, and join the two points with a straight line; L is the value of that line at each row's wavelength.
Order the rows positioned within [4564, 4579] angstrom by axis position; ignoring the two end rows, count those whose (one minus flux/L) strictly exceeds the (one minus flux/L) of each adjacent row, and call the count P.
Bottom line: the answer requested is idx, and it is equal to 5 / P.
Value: 1.7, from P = 3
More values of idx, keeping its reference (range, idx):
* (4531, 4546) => 2.5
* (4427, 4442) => 2.5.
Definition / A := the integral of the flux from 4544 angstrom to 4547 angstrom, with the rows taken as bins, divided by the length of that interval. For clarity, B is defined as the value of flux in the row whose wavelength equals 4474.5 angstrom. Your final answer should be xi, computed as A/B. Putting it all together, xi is 1.03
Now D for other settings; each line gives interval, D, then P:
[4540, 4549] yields -70.8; 70.8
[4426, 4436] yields -63.9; 63.9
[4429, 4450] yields -63.9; 63.9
